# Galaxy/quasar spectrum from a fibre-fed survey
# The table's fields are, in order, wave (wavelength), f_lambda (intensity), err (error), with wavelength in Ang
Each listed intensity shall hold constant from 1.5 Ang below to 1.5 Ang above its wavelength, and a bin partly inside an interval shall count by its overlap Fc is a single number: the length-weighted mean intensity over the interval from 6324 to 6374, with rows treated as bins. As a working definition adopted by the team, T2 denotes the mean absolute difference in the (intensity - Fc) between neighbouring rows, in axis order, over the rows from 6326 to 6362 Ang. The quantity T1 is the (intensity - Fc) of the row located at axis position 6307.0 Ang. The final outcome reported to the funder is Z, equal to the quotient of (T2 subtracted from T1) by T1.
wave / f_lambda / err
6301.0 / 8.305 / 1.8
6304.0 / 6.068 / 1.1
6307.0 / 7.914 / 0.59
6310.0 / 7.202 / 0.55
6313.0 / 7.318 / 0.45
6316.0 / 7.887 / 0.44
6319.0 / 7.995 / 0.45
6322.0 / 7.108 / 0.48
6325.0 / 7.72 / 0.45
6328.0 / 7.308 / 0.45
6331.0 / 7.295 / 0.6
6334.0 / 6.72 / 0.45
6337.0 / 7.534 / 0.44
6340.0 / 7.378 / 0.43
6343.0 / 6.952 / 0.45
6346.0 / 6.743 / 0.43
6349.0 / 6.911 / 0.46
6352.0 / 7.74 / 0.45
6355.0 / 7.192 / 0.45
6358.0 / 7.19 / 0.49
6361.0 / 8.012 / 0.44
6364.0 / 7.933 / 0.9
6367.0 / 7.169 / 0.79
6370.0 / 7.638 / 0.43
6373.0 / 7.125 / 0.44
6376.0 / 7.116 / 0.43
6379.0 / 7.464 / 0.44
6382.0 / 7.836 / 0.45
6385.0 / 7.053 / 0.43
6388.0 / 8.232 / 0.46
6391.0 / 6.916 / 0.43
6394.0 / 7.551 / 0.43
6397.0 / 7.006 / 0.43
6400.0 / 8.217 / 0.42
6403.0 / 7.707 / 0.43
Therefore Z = 0.3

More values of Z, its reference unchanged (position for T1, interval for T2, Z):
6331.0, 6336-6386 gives 14.5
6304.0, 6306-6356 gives 1.4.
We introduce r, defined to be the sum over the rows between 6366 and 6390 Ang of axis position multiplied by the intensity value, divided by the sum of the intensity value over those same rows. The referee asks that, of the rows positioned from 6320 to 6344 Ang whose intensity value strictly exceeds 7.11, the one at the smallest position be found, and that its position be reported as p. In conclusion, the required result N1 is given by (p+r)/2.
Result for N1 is 6351.3 Ang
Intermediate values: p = 6325.0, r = 6377.7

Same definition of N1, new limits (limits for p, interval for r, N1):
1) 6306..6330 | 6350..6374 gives 6334.7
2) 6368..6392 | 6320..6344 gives 6351.2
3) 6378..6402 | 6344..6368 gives 6367.9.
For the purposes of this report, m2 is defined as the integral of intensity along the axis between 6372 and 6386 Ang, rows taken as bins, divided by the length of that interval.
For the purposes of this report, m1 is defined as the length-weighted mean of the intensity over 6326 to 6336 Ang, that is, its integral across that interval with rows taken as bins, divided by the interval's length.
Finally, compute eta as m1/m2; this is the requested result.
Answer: 0.98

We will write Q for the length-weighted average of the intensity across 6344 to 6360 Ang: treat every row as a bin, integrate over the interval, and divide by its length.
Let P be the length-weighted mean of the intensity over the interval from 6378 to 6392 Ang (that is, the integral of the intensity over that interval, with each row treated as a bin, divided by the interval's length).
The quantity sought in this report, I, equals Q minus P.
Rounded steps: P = 7.52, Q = 7.2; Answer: -0.3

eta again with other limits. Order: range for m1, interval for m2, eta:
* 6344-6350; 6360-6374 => 0.90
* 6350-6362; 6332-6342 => 1.04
